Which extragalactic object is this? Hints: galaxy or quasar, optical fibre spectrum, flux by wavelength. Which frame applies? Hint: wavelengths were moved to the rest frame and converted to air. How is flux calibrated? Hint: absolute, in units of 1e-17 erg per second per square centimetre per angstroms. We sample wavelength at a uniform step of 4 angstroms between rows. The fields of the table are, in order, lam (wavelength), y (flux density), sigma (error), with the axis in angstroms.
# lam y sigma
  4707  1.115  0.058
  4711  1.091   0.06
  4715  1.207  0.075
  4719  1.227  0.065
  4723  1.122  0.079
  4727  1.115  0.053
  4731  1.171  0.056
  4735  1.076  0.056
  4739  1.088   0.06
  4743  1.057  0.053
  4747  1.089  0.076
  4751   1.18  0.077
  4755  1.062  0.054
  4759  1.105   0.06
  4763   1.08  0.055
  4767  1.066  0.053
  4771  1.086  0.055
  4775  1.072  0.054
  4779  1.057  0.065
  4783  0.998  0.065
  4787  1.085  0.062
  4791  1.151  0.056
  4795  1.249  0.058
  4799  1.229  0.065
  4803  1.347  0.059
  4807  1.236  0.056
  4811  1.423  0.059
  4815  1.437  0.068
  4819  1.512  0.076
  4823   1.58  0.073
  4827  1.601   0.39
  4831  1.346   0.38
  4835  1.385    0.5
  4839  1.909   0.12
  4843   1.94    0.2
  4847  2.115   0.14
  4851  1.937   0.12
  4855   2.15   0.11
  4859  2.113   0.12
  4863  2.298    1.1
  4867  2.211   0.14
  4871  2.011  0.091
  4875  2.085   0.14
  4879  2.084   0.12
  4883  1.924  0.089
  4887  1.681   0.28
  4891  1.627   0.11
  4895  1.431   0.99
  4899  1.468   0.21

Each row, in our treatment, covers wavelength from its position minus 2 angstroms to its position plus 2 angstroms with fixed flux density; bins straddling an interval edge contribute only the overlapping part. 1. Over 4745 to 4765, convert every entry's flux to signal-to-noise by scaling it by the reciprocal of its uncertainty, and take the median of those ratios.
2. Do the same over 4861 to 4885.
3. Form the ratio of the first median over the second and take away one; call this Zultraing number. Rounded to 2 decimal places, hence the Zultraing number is 0.11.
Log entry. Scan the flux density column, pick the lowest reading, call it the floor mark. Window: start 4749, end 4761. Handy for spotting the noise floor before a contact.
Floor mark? 1.062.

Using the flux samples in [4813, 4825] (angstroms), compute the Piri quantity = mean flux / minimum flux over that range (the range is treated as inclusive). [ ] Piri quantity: 1.05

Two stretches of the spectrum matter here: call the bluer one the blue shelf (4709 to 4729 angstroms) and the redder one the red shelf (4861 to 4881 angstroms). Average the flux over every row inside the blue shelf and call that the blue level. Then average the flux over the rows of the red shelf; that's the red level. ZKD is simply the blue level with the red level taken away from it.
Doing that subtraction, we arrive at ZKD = -1.0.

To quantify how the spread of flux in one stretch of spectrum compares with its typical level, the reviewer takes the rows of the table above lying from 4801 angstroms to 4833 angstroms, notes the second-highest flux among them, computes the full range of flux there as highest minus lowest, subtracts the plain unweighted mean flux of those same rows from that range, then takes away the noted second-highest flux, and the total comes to -2.7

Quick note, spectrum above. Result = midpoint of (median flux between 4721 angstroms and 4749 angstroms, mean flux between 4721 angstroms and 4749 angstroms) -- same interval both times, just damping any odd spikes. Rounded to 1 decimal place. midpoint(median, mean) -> 1.1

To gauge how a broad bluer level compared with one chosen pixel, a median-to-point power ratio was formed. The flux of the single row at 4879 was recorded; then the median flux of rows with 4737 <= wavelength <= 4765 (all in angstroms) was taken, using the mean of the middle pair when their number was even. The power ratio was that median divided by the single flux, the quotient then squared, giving 0.27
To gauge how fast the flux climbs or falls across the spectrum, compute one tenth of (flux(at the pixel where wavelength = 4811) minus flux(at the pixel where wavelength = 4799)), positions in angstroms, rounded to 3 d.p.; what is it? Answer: 0.019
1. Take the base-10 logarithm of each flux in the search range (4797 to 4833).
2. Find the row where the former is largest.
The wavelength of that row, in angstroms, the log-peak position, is 4827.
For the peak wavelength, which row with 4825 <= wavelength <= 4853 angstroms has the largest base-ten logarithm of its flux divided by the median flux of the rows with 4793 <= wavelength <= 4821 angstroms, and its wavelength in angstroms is 4847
